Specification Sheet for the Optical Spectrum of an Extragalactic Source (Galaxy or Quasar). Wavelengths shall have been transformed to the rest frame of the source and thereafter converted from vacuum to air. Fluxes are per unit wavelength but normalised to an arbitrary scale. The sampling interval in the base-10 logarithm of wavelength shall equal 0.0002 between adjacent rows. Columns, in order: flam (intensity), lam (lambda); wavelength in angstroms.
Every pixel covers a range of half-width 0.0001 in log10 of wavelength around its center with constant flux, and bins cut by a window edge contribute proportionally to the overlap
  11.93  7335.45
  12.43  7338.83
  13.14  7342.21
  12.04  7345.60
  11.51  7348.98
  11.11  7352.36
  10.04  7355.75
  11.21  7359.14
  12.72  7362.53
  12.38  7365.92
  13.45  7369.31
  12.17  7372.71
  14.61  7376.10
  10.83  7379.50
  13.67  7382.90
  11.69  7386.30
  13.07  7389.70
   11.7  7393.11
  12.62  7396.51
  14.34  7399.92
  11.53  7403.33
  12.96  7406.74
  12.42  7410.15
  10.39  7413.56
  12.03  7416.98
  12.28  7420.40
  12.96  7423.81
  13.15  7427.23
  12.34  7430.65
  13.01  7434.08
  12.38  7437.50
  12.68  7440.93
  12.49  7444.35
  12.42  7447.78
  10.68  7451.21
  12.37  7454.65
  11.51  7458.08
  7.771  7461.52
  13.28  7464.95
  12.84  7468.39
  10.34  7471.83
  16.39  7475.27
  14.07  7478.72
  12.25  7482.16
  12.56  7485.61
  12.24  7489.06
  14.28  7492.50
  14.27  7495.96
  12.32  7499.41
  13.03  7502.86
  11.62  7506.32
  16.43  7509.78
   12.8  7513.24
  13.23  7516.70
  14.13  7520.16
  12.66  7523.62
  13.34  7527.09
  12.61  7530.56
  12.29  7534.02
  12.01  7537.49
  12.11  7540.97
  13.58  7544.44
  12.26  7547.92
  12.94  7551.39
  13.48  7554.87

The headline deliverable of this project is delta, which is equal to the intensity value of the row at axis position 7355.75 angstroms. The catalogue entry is 10.04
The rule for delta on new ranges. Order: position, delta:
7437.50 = 12.38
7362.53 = 12.72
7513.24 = 12.8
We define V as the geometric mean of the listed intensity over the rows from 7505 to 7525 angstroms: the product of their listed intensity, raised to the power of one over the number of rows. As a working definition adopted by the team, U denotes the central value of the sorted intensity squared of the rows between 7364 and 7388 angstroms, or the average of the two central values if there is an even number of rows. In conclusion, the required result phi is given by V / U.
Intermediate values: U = 153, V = 13.4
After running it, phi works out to 0.087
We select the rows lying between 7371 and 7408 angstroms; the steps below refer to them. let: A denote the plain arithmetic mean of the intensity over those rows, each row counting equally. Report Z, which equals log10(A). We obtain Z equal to 1.10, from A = 12.7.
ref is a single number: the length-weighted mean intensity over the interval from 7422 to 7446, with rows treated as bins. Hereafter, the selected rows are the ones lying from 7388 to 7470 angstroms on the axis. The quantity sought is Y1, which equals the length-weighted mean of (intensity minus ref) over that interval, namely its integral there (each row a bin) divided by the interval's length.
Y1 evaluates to -0.50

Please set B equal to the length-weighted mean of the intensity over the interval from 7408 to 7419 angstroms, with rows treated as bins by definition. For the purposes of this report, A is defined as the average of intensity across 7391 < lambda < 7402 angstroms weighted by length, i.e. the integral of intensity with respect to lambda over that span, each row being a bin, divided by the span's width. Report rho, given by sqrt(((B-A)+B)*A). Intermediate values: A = 12.8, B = 11.7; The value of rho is 11.6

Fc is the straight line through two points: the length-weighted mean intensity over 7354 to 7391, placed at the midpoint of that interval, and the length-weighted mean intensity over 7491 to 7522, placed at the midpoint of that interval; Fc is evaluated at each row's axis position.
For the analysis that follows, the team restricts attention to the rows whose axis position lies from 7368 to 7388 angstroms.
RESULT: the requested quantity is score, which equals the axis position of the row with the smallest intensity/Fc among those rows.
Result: 7379.50 angstroms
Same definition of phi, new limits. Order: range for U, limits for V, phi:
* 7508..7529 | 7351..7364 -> 0.064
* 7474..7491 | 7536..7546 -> 0.080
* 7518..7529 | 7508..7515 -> 0.081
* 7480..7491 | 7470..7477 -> 0.087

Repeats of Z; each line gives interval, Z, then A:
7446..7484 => 1.09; 12.2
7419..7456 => 1.09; 12.4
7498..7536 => 1.12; 13.1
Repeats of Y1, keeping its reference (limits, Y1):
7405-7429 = -0.41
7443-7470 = -1.06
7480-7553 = 0.29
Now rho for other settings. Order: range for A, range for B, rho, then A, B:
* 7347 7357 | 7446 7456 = 11.8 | 11.0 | 11.8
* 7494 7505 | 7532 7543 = 12.2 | 13.2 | 12.2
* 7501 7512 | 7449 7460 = 11.3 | 13.6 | 11.5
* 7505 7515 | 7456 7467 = 10.6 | 13.7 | 11.0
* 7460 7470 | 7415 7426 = 12.4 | 11.4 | 12.4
